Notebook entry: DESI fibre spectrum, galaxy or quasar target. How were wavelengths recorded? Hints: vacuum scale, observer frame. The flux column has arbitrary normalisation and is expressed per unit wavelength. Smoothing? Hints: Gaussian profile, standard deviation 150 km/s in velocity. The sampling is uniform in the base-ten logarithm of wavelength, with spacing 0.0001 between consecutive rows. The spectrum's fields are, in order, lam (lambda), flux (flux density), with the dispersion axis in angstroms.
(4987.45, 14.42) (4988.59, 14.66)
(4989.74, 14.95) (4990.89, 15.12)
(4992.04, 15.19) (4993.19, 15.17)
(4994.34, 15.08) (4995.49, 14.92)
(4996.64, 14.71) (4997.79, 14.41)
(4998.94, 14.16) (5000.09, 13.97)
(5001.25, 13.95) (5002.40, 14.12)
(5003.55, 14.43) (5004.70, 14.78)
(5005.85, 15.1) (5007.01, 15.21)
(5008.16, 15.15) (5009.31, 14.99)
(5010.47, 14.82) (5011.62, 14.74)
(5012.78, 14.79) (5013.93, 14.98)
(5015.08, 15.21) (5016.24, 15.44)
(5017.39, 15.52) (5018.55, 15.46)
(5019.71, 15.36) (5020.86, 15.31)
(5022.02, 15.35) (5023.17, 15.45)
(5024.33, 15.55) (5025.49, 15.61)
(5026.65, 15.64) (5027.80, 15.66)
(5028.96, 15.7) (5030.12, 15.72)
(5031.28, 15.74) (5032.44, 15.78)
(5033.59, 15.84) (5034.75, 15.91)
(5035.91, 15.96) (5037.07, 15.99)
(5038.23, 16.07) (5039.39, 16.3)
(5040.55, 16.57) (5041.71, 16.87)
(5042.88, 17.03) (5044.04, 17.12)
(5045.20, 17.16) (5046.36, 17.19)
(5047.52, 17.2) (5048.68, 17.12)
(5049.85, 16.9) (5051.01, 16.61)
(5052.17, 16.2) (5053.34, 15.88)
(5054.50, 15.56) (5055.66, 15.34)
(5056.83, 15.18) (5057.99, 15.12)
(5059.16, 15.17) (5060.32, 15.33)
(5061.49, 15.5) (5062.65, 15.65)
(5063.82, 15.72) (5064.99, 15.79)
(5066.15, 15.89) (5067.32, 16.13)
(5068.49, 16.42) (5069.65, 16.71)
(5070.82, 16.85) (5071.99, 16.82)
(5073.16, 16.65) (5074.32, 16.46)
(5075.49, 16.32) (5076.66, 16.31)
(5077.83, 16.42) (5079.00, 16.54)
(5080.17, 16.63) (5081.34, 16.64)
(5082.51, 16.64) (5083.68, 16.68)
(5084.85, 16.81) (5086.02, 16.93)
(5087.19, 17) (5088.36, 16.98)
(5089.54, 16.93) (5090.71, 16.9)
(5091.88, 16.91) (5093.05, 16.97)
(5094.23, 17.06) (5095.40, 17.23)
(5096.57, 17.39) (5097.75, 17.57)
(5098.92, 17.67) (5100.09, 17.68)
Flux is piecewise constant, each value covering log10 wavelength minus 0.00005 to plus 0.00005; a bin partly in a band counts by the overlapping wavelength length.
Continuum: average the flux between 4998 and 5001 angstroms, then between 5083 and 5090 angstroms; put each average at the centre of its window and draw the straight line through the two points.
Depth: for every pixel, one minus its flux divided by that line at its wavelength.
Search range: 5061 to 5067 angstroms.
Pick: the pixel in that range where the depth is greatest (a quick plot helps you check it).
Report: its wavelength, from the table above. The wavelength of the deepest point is 5061.49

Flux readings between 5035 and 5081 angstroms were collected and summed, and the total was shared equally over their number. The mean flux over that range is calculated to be 16.3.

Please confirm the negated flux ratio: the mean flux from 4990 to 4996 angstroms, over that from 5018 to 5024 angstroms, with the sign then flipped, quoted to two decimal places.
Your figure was -0.98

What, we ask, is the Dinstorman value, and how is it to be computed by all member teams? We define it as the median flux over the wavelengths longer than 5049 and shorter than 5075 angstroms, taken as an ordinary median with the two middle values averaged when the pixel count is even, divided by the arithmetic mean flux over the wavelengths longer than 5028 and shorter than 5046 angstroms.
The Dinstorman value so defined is 0.98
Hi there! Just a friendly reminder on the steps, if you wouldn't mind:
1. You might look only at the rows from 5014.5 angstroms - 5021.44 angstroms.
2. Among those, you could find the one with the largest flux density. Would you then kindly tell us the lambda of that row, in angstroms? 5017.39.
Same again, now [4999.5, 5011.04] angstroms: 5007.01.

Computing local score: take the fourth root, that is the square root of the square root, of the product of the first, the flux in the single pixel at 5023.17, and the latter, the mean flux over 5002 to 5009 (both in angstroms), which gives 3.89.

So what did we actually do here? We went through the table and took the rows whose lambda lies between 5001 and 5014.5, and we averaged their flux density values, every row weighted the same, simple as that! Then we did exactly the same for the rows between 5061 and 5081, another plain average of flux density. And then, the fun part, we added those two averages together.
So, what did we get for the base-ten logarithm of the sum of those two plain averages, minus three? -1.51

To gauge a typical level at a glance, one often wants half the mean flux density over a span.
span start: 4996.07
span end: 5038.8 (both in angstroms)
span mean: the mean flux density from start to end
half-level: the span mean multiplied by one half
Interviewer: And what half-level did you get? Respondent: 7.60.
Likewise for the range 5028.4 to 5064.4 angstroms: 8.06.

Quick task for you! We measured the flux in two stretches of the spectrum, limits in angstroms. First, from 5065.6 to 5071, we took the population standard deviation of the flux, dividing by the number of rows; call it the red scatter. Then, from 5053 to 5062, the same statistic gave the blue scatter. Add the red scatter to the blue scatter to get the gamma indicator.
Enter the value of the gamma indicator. 0.59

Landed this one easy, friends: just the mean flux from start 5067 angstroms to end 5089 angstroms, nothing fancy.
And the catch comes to 16.6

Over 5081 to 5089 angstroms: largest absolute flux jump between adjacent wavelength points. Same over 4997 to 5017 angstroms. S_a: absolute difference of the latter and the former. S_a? 0.22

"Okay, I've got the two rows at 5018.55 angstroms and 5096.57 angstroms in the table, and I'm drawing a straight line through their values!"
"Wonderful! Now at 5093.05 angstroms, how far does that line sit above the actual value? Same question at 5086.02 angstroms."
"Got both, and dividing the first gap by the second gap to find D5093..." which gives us 1.7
